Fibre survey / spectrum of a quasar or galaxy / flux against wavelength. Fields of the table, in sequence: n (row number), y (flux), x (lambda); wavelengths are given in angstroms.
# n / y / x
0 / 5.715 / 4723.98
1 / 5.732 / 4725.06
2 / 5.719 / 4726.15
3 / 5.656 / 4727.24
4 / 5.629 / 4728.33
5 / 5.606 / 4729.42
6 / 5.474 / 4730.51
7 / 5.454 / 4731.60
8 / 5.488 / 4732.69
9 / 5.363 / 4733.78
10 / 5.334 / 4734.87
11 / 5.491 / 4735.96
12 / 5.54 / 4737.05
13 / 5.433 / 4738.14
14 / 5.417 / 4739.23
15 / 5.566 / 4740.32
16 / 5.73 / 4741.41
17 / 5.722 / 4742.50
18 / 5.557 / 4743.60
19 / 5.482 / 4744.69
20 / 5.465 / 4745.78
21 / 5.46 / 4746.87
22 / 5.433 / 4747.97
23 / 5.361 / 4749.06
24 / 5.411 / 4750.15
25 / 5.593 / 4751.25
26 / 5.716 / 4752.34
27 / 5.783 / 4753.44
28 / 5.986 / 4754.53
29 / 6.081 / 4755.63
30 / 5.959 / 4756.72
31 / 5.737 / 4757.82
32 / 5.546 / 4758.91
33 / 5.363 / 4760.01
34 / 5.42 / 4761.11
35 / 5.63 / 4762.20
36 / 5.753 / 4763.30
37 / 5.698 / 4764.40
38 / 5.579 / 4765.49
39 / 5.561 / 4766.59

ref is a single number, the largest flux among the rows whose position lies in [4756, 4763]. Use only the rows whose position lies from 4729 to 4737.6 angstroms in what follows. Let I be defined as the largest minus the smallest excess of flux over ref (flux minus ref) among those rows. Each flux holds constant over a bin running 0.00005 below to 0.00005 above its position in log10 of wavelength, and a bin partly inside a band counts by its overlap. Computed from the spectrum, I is 0.27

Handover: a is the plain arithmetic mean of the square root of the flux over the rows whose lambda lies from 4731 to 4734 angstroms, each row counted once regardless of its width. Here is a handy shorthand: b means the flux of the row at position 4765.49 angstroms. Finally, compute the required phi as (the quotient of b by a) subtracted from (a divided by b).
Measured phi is -1.98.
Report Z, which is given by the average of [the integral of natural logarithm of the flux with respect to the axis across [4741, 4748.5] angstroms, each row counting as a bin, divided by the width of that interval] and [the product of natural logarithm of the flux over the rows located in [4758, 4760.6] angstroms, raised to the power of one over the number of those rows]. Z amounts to 1.70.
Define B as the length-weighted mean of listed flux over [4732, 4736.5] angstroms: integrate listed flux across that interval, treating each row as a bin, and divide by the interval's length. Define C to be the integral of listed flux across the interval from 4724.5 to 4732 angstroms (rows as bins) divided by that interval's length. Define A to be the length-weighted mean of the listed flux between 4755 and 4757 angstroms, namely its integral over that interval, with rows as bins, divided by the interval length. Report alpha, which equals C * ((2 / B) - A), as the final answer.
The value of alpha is -31.8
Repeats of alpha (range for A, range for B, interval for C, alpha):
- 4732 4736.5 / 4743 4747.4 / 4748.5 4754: -28.2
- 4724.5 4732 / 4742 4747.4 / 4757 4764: -29.3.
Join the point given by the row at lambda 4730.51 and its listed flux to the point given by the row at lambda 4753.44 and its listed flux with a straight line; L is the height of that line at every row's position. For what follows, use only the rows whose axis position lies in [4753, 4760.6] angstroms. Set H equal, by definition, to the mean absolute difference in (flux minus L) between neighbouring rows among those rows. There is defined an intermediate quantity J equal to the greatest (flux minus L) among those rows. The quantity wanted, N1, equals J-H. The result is 0.09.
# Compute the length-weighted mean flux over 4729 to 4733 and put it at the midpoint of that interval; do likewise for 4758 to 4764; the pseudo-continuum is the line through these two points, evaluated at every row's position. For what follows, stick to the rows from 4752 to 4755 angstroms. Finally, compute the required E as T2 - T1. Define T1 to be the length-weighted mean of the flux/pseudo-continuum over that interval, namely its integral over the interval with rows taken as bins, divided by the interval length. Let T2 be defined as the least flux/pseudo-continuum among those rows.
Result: -0.0202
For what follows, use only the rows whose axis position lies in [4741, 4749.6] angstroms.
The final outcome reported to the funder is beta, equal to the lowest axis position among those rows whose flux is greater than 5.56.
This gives 4741.41 angstroms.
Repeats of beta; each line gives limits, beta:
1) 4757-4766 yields 4757.82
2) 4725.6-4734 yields 4726.15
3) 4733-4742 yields 4740.32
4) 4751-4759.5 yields 4751.25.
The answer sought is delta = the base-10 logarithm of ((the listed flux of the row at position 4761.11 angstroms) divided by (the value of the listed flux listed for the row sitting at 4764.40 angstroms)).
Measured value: -0.022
